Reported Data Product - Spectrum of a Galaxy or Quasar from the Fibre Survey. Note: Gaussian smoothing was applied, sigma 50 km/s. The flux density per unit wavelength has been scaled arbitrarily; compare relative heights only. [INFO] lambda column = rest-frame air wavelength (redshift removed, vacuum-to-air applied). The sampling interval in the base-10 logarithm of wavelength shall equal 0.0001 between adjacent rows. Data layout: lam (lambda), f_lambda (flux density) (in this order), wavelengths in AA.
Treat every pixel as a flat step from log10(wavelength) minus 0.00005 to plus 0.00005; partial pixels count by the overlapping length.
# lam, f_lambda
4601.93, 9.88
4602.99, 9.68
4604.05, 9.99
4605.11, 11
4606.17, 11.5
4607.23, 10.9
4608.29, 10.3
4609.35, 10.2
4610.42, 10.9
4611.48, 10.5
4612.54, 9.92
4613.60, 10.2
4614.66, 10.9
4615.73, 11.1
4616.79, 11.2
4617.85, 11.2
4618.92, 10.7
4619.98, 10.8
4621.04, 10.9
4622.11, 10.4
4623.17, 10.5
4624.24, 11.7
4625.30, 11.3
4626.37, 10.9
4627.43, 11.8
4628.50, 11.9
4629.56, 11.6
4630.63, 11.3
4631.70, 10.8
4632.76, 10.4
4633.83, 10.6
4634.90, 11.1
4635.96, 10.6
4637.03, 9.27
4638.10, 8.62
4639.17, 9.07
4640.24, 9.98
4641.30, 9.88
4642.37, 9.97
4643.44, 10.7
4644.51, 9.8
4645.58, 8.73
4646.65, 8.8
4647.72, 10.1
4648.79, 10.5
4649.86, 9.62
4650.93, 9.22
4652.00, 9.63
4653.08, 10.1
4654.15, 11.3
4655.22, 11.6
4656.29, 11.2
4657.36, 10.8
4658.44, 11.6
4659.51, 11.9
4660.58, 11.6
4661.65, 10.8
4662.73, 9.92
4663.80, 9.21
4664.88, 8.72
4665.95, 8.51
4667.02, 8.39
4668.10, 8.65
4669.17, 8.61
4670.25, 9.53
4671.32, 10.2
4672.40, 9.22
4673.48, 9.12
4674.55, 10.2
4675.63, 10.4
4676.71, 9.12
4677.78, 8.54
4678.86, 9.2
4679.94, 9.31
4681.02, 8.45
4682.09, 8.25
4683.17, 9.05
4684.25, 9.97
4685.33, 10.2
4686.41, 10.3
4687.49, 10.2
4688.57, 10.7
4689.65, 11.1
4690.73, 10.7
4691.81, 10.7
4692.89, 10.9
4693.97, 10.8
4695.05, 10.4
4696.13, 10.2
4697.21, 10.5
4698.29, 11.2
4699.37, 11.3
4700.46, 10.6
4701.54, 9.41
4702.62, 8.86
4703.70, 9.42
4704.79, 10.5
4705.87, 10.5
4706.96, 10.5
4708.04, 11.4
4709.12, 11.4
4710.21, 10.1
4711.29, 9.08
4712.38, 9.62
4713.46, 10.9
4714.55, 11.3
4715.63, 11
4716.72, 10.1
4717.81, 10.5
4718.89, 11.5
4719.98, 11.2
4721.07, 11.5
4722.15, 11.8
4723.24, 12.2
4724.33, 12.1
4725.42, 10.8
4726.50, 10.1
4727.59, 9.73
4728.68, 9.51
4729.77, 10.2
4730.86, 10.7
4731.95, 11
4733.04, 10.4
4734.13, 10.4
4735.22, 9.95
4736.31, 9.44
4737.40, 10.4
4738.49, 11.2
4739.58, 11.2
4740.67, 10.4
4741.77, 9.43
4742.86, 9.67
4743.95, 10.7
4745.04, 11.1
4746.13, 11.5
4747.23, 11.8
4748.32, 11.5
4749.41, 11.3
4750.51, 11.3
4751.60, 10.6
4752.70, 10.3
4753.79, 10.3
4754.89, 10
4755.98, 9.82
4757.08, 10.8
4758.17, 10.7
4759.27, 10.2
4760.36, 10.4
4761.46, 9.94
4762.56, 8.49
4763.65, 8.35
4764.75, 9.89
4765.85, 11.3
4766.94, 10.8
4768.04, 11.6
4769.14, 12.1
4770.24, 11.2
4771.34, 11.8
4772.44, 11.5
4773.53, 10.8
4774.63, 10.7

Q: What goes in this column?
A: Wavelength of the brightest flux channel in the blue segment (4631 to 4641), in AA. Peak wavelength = 4634.90 AA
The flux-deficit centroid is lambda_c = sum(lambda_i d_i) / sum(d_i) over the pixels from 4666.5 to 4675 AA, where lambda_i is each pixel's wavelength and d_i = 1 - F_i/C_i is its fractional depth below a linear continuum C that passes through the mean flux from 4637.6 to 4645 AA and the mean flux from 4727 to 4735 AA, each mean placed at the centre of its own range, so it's 4669.1 AA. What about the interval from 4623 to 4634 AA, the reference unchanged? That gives 4628.1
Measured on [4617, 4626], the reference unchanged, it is 4621.8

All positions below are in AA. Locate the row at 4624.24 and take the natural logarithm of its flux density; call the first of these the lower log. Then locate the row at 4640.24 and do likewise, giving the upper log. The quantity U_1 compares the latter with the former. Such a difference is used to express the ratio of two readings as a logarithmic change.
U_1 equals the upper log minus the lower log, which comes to -0.16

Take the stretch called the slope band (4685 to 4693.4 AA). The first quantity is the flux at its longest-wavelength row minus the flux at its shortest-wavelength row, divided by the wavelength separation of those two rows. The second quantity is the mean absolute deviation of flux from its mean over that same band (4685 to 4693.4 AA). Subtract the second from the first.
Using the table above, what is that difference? -0.18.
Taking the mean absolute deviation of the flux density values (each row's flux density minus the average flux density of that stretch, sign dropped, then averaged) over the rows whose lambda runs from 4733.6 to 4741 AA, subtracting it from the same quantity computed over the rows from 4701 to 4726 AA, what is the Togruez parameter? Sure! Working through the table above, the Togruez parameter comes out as 0.33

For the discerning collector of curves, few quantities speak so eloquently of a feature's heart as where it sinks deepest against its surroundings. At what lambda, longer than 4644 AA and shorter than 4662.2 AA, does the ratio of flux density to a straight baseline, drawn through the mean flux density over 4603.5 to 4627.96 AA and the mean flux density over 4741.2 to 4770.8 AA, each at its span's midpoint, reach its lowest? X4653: 4645.58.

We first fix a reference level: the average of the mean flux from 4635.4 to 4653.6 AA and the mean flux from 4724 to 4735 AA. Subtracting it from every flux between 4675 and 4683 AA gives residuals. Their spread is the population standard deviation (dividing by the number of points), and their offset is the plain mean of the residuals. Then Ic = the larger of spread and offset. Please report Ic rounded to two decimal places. 0.67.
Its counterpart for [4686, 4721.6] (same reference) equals 0.68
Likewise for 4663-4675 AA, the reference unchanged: 0.61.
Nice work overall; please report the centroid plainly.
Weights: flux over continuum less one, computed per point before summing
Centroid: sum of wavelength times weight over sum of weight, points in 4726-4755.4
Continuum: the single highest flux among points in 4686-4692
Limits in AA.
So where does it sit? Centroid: 4737.0 AA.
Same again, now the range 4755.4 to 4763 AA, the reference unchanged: 4760.2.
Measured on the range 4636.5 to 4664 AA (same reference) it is 4645.8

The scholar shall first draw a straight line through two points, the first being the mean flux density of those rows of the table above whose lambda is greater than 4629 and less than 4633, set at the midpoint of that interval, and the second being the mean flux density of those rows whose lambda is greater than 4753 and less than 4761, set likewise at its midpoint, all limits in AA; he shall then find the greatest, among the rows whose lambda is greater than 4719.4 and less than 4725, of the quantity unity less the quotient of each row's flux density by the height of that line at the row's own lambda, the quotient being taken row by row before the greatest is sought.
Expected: -0.06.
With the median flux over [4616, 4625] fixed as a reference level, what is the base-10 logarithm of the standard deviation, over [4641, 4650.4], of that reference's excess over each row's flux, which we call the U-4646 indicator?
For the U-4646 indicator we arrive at -0.2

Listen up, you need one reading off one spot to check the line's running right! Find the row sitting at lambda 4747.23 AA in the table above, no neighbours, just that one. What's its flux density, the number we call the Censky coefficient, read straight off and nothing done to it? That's 11.8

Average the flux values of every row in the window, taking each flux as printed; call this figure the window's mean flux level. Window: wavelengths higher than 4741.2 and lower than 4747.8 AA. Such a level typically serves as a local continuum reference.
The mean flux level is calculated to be 10.70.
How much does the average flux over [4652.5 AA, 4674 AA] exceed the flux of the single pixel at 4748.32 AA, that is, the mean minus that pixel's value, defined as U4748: -1.5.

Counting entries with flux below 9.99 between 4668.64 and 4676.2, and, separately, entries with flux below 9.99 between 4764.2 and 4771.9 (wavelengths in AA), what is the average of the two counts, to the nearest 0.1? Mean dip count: 2.5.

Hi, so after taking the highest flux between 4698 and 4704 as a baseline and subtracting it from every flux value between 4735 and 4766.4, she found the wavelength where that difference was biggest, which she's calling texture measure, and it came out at 4747.23 AA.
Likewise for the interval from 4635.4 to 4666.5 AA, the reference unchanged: 4659.51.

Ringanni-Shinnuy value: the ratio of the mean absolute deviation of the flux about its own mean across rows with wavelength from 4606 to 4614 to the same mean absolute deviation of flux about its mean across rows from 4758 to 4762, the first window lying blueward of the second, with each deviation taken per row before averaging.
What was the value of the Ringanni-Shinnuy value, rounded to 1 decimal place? 1.7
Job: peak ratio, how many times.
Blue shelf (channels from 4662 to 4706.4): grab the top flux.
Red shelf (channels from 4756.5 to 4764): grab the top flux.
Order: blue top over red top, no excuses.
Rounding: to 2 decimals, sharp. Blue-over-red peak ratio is 1.05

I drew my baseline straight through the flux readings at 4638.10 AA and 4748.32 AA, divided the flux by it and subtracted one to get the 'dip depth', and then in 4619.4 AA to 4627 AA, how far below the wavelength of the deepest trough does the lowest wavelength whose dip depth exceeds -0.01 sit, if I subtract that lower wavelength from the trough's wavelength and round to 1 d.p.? 2.1 AA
